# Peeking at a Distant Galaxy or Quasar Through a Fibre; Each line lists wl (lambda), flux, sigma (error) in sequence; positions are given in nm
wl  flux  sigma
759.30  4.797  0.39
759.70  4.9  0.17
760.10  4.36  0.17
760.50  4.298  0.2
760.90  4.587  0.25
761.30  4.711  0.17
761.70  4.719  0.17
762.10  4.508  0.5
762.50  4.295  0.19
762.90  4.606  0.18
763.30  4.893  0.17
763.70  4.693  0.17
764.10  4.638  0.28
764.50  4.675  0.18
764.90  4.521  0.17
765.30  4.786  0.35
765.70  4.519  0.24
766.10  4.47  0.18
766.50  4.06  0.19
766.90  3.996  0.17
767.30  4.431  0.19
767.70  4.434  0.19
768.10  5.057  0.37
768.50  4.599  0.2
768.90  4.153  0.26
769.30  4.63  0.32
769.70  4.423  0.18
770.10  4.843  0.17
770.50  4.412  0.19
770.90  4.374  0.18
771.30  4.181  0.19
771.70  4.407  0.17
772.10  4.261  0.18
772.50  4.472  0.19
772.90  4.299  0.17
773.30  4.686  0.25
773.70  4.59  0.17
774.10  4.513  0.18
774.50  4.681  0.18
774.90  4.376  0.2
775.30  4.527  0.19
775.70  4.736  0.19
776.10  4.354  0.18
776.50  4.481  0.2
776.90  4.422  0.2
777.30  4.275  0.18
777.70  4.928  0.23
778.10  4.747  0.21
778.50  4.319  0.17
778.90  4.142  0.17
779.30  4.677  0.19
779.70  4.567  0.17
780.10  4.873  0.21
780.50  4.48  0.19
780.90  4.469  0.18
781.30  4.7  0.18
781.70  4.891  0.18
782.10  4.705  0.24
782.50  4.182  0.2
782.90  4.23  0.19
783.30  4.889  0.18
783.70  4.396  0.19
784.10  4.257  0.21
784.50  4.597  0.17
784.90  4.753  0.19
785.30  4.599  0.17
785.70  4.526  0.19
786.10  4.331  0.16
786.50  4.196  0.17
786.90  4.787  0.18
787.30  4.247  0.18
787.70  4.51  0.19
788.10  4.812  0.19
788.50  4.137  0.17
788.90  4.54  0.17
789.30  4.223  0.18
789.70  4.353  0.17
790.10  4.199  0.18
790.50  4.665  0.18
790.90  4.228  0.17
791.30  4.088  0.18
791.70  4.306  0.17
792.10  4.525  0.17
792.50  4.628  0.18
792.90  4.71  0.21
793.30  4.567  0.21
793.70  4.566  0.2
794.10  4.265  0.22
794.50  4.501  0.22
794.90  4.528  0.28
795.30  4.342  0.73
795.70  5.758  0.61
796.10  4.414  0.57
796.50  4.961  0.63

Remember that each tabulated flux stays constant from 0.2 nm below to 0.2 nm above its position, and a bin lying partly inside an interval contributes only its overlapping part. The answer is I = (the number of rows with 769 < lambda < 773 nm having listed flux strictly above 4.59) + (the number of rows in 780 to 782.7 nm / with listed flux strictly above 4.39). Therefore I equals 8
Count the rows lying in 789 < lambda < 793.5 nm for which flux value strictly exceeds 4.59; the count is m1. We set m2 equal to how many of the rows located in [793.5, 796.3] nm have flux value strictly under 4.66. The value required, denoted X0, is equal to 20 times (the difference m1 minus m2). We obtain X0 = -60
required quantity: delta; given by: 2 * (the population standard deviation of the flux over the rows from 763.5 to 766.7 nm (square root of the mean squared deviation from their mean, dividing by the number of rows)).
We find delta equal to 0.42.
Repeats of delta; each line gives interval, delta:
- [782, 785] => 0.51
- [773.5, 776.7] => 0.25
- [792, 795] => 0.24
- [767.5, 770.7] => 0.53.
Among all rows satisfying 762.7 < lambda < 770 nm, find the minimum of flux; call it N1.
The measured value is 3.996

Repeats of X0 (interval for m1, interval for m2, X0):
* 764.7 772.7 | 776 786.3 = -240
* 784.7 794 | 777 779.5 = 80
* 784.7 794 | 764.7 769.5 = -60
